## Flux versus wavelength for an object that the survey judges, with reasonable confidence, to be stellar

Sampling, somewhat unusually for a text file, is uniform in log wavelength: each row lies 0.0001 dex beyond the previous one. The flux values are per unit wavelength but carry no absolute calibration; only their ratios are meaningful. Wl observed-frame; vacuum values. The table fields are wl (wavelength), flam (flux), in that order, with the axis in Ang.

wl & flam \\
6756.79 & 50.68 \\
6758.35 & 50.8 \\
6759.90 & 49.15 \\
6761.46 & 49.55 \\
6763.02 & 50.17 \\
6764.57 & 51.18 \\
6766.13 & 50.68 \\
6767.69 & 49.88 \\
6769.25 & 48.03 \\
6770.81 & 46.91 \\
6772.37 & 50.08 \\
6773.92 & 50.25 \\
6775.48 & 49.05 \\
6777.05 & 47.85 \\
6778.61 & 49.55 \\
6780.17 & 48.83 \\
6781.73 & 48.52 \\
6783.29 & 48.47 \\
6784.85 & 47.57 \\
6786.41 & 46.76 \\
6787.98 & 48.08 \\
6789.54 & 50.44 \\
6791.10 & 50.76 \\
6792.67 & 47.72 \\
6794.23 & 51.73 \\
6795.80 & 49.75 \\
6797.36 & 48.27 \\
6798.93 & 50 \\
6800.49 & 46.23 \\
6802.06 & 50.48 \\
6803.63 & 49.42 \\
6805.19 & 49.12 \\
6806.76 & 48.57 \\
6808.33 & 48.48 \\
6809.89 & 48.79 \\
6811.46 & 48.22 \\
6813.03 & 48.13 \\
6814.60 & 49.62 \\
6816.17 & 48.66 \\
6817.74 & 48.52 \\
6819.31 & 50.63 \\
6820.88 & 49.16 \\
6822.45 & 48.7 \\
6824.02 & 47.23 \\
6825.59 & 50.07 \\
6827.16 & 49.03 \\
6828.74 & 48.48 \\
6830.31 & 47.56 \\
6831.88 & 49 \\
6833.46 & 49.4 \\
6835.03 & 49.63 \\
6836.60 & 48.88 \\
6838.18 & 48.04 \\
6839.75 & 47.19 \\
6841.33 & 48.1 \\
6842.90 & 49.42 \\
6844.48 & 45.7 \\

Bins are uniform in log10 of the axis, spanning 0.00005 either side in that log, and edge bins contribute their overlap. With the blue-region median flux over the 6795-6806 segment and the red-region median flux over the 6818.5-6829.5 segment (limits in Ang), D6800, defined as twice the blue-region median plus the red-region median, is 148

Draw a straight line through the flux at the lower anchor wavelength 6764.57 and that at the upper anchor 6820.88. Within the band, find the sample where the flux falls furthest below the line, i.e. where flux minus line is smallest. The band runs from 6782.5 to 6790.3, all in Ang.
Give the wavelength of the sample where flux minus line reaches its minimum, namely 6786.41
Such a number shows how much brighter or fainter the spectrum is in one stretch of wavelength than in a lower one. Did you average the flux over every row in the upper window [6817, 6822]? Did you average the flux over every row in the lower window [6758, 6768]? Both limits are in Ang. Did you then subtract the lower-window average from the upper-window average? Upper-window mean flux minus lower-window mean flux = -0.8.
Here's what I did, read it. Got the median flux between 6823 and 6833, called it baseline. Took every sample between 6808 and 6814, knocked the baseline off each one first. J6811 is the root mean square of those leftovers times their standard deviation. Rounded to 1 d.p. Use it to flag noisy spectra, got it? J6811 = 0.1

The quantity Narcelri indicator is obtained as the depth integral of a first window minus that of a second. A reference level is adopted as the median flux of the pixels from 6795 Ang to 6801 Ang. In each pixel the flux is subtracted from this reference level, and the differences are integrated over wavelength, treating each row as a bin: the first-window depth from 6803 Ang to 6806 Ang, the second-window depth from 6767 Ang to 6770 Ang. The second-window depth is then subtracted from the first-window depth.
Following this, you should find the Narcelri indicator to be -1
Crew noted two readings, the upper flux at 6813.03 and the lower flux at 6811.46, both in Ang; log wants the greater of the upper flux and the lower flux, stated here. 48.2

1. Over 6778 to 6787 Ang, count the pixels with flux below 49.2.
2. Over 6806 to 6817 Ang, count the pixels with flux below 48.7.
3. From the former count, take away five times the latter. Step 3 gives -20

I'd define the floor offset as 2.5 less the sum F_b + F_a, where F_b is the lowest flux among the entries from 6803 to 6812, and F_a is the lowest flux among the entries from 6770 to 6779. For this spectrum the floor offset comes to -92.6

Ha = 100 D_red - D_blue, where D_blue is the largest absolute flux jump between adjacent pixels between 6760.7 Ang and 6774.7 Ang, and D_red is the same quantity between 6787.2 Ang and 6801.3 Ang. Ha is 398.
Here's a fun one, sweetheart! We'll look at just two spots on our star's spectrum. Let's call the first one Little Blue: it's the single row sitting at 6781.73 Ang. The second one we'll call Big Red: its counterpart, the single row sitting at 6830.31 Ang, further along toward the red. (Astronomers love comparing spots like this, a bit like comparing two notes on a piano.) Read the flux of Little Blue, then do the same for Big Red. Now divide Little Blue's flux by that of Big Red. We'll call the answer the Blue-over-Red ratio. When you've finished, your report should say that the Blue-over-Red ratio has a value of 1.02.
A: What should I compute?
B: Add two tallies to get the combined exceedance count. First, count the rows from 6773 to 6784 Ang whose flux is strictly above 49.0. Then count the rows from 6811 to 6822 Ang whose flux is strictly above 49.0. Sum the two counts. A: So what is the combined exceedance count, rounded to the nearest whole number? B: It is 6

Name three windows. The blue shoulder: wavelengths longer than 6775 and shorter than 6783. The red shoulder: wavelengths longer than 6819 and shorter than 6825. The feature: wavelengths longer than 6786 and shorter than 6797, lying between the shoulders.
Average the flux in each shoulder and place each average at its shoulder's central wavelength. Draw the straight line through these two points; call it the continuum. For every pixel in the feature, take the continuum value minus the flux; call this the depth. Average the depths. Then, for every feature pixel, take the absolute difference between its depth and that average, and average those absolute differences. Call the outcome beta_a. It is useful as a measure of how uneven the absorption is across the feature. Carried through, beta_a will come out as 1.5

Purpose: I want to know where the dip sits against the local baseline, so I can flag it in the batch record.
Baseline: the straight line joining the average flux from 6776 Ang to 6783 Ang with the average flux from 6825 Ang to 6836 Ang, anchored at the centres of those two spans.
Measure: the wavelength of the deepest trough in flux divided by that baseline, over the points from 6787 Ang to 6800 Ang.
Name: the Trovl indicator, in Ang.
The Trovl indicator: 6792.67 Ang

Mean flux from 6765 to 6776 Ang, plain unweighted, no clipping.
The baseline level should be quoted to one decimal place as 49.3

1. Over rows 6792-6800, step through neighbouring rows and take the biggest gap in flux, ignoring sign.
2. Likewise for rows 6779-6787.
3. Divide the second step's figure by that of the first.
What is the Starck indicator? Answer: 0.2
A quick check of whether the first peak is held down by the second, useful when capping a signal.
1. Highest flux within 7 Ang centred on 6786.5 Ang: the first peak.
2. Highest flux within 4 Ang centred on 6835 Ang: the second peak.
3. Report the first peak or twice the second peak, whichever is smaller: 50.4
